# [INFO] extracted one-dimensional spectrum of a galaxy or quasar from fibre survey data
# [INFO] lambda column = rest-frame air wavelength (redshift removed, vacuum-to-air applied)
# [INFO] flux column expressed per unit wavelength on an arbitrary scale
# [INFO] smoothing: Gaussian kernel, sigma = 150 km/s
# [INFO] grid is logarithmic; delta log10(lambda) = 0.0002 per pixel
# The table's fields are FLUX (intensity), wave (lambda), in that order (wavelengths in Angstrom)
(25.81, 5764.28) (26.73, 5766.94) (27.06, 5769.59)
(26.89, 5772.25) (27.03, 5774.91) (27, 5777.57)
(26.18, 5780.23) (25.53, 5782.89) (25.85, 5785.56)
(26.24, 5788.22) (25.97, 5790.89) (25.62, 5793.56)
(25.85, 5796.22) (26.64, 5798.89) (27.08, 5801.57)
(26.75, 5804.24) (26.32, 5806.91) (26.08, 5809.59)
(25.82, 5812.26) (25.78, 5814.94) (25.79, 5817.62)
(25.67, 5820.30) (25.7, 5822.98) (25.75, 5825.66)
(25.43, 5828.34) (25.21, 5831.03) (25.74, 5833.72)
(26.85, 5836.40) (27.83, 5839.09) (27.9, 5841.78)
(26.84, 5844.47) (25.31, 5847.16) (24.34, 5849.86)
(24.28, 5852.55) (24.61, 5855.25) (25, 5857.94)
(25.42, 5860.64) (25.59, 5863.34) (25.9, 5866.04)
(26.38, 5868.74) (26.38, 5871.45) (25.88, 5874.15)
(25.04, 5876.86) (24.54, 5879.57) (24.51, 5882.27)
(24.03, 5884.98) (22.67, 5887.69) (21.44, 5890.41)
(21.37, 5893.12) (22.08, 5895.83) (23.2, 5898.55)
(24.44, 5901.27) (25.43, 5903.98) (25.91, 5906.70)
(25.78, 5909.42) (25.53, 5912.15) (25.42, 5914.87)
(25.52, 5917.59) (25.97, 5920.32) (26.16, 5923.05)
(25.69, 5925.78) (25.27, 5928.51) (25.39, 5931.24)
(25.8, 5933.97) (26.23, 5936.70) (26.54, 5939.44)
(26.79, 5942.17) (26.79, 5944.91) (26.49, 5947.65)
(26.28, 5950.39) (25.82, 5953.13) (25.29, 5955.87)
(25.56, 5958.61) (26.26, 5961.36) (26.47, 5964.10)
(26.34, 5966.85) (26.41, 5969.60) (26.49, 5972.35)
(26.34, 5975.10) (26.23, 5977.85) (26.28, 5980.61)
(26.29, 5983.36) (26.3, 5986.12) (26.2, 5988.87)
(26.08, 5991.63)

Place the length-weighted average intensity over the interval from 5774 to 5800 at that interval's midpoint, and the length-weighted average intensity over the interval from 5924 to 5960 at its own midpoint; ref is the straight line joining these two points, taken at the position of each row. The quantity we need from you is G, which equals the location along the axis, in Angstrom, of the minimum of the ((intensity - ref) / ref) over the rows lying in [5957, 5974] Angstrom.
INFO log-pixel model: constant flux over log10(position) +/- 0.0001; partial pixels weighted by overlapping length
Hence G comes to 5958.61 Angstrom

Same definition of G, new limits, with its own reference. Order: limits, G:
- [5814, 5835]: 5831.03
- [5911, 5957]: 5928.51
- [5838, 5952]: 5893.12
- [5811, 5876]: 5852.55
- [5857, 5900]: 5893.12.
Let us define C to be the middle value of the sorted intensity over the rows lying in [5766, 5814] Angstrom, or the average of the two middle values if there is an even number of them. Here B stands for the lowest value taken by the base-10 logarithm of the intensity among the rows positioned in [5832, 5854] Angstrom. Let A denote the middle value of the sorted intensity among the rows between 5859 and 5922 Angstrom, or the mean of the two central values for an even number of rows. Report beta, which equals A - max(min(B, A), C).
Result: -0.9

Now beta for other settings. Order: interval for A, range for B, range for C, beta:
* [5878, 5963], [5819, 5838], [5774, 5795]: -0.5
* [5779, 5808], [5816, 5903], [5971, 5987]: -0.1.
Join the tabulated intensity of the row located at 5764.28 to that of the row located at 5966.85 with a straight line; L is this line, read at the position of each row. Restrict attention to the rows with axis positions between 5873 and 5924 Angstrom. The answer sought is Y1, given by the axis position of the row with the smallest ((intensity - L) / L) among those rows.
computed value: 5893.12 Angstrom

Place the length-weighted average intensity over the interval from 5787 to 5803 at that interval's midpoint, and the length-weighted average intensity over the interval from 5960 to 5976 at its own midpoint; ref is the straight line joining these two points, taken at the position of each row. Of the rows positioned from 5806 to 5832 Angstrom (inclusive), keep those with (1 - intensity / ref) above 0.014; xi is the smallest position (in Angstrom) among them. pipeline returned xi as 5812.26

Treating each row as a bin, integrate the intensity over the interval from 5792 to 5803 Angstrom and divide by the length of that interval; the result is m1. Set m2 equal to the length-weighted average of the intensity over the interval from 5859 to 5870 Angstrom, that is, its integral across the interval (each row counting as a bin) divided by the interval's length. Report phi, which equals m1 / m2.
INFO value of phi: 1.02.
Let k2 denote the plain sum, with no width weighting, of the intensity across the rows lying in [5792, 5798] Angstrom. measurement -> 51.5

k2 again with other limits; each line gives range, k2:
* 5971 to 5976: 52.8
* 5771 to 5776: 53.9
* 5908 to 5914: 51.3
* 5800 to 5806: 53.8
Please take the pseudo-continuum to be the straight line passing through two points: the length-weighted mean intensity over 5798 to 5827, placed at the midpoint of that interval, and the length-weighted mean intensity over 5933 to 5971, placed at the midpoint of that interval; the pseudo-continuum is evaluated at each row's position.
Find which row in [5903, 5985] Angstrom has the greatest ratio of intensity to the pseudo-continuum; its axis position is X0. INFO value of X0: 5942.17 Angstrom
